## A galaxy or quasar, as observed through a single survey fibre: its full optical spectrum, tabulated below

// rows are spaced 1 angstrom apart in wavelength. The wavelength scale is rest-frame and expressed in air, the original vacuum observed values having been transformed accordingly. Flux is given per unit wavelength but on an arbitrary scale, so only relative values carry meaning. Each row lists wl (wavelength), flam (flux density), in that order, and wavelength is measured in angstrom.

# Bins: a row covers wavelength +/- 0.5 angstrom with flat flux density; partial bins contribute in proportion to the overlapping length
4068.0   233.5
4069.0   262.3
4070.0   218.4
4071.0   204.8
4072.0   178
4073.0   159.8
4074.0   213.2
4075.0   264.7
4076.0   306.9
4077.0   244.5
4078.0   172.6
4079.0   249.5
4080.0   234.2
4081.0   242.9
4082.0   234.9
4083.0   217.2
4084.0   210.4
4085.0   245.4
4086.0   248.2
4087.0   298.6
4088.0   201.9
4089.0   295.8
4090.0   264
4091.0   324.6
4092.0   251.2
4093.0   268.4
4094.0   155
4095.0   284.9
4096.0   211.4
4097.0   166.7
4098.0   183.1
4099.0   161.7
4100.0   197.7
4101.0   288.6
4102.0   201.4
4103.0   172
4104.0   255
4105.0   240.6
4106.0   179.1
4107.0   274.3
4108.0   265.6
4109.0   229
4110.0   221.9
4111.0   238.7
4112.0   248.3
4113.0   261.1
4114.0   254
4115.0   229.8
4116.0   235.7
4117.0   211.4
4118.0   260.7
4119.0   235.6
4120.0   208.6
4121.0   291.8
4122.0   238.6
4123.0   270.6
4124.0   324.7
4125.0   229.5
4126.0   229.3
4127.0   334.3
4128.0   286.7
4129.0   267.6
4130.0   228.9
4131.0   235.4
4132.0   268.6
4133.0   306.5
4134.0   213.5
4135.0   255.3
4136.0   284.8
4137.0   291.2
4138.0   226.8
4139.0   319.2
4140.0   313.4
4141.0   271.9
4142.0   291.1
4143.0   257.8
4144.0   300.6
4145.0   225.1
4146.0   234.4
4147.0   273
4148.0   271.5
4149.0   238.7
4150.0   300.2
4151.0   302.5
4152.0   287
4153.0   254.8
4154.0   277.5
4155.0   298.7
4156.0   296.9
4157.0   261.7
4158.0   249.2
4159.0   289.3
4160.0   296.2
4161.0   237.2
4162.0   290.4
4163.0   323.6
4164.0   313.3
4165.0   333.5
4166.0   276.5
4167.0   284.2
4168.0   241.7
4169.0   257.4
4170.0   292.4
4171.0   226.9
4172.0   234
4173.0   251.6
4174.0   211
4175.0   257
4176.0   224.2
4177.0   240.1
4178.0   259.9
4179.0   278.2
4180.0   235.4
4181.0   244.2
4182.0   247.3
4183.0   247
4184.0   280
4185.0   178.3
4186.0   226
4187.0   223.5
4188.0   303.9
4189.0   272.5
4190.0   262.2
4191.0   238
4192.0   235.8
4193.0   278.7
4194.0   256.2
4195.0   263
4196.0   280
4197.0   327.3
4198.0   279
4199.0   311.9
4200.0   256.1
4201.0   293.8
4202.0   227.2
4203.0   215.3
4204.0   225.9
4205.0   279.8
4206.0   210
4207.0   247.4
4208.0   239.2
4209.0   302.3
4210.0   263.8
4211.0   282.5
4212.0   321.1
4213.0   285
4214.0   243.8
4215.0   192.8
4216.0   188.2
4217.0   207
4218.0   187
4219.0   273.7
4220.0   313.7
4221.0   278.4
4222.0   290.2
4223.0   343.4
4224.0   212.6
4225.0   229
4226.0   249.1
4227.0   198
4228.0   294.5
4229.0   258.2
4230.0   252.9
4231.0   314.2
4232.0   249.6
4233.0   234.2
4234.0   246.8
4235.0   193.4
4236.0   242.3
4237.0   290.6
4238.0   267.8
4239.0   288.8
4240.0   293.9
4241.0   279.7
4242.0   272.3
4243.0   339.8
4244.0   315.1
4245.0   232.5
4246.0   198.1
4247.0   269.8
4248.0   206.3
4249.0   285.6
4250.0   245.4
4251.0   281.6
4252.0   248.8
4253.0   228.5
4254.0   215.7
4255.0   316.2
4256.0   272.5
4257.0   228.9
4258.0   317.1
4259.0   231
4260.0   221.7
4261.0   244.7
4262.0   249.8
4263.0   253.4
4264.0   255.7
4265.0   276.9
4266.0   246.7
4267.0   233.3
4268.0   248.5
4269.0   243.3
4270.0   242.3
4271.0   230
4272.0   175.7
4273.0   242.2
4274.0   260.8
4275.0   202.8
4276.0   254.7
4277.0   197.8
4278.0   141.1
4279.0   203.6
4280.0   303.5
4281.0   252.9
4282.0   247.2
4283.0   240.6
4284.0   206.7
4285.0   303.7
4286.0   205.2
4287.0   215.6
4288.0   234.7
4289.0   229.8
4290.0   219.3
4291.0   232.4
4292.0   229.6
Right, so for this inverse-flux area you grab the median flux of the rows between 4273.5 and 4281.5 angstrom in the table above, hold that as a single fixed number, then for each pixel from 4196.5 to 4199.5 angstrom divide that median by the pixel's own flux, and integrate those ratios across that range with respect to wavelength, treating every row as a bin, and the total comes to 2.2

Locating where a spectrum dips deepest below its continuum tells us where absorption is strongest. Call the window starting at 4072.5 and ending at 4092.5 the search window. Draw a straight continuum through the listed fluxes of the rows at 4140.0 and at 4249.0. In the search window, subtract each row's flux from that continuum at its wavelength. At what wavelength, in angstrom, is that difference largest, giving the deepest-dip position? 4073.0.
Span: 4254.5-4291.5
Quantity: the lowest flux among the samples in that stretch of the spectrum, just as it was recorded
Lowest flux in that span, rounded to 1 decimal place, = 141.1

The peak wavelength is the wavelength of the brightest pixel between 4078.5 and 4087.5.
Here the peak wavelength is 4087.0 angstrom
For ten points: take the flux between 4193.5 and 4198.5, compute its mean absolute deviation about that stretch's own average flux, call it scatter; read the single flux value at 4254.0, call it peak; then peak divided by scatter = 12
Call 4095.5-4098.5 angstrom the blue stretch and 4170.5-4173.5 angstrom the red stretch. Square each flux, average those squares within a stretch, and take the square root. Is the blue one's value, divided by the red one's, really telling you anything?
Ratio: 0.79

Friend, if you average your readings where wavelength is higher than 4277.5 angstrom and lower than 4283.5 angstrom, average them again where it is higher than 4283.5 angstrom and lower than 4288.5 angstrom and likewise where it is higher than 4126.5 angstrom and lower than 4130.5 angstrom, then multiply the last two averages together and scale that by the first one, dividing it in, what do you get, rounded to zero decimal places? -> 281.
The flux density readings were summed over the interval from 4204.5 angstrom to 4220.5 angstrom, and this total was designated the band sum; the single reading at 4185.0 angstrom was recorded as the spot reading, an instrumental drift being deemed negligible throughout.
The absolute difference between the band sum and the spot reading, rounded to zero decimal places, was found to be 3859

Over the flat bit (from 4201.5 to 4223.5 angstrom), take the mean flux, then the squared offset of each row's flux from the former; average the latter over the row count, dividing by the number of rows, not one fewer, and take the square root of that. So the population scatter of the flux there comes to 44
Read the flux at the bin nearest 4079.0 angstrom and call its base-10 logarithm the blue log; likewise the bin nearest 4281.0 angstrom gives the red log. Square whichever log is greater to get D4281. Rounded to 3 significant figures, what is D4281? 5.77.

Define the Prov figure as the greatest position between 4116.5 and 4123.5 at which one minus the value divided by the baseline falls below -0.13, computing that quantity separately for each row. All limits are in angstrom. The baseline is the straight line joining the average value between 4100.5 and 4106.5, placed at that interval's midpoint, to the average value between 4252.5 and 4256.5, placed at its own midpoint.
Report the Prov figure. 4123.0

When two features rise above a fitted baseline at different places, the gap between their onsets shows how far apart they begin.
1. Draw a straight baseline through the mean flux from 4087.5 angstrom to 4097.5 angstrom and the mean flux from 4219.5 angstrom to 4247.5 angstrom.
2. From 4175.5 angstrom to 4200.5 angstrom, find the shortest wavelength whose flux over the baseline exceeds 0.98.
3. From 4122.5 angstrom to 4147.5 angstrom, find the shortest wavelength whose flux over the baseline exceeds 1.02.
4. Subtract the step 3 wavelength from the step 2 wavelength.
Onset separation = 55 angstrom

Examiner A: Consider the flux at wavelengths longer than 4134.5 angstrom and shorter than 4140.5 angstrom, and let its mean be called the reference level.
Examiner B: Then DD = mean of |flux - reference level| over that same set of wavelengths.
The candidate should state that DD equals 27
